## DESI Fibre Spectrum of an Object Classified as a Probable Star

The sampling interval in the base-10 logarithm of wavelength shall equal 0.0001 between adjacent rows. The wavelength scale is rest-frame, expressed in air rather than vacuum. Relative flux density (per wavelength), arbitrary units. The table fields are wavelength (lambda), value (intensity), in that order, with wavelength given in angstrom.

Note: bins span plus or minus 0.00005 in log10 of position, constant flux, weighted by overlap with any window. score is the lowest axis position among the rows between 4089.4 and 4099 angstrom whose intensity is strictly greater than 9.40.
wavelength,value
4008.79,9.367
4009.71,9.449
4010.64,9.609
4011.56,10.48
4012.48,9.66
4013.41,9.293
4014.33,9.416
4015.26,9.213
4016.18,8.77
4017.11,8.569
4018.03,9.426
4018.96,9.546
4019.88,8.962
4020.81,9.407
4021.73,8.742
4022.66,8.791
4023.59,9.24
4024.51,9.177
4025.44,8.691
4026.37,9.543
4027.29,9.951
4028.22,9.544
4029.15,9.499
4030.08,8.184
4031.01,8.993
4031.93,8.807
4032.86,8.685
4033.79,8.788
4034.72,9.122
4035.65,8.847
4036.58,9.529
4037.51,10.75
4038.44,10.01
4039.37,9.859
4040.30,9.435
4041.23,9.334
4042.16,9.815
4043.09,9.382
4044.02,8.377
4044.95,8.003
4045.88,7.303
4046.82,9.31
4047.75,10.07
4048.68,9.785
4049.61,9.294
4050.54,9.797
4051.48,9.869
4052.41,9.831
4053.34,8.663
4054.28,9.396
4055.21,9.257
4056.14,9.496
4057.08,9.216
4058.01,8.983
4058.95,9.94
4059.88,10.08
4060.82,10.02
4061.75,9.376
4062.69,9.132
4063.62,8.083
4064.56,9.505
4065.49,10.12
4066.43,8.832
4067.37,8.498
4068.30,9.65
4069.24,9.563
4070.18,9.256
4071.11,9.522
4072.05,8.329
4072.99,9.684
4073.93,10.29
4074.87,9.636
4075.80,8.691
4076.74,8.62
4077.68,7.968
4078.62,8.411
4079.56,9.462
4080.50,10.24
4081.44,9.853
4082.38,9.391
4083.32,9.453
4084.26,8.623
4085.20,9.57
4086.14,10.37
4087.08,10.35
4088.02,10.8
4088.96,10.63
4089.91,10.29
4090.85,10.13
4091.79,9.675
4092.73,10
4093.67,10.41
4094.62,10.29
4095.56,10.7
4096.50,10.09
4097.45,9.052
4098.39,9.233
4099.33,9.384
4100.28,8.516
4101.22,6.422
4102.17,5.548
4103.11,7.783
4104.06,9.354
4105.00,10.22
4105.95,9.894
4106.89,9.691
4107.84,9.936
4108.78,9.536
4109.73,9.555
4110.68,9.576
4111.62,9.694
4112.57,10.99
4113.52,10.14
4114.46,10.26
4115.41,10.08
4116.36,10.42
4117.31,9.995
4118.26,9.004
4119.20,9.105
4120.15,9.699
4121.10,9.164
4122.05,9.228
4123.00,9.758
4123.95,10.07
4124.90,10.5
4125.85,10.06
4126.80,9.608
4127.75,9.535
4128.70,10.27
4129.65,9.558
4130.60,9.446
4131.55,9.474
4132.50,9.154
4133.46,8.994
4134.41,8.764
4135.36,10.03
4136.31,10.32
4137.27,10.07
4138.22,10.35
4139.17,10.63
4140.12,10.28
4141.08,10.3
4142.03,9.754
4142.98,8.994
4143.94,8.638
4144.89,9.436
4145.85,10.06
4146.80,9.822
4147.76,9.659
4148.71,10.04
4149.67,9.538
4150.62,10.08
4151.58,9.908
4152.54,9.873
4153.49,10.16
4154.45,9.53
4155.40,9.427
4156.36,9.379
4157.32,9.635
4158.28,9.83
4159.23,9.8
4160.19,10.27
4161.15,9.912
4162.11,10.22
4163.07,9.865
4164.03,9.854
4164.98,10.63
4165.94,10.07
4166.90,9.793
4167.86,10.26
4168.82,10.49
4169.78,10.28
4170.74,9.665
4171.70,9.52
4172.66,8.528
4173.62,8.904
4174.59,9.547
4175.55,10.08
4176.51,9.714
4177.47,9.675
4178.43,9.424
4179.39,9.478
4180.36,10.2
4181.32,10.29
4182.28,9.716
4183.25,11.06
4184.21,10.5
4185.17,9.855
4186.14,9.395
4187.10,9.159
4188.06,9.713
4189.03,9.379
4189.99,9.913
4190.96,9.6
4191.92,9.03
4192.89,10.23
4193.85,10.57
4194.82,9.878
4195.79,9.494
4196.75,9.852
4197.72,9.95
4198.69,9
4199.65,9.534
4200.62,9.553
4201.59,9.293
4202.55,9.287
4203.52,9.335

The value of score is 4089.91 angstrom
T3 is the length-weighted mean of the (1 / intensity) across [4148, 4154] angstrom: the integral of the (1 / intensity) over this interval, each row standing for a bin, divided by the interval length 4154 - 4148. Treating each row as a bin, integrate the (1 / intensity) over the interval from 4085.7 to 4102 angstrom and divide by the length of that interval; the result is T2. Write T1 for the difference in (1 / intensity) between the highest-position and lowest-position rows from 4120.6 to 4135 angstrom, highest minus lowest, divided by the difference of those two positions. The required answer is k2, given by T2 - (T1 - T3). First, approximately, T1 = 0.0004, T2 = 0.105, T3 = 0.101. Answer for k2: 0.206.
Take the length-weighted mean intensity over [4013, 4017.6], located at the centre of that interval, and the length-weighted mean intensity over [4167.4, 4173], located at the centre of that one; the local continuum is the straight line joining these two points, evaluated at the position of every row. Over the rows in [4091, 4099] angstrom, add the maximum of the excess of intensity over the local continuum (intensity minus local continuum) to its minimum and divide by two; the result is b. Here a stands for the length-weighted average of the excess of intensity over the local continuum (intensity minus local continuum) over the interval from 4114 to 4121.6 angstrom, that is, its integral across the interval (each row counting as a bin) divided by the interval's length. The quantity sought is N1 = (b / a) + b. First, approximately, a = 0.15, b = 0.4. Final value 3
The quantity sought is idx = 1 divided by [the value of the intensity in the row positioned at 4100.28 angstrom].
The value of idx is 0.117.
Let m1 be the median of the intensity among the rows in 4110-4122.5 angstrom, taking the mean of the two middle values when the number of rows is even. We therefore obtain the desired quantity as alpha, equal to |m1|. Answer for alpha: 9.7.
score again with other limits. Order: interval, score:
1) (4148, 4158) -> 4148.71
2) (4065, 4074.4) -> 4065.49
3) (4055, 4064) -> 4056.14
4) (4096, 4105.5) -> 4096.50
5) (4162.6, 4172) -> 4163.07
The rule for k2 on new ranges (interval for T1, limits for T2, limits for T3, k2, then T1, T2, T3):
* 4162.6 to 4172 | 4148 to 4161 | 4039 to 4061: 0.209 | 0.0004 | 0.102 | 0.108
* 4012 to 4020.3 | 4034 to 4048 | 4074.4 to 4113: 0.215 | 0.0011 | 0.109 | 0.108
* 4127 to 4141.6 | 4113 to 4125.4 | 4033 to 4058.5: 0.211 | -0.0006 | 0.102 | 0.108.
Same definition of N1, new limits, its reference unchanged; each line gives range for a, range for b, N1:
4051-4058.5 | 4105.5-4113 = 9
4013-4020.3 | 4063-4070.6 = -3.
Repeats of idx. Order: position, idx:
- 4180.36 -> 0.098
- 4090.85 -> 0.099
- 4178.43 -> 0.106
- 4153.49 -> 0.098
